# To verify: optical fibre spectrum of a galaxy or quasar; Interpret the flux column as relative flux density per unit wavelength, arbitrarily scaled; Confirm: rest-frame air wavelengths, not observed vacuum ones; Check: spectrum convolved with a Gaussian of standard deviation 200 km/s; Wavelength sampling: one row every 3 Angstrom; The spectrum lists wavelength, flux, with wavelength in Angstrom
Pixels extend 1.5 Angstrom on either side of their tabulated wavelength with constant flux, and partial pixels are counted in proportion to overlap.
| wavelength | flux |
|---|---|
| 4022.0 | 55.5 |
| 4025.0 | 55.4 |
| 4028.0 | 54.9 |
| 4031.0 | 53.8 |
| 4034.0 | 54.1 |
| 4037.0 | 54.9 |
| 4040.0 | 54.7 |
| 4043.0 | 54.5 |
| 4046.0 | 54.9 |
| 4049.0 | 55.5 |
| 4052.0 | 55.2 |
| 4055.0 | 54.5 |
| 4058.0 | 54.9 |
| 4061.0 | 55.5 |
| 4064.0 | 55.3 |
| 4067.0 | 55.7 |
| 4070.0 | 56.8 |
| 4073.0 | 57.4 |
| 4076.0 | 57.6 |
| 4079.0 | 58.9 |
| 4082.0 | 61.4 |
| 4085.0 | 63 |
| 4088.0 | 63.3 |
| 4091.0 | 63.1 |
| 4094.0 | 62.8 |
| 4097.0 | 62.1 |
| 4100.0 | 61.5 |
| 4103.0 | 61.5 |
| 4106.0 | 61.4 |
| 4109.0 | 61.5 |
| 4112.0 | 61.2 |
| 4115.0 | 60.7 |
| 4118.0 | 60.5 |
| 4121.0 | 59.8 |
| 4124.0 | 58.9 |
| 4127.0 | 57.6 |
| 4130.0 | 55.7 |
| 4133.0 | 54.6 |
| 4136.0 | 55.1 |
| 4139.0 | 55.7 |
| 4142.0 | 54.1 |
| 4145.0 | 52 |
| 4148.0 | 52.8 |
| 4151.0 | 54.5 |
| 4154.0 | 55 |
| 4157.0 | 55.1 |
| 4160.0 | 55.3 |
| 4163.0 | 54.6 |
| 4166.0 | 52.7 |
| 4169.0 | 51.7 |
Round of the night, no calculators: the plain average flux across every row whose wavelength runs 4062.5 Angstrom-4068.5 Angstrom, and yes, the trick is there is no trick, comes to 55.5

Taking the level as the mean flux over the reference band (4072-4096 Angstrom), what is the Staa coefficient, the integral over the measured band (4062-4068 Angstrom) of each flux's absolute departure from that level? 33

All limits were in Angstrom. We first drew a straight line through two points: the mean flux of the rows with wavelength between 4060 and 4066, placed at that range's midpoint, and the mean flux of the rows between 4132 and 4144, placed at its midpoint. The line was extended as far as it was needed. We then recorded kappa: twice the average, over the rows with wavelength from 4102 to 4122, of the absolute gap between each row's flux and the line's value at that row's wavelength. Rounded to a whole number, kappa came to 12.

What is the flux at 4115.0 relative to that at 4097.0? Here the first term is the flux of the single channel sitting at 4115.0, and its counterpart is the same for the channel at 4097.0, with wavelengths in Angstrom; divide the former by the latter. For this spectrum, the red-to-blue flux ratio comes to 0.98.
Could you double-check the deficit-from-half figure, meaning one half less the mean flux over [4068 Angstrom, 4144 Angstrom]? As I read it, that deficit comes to -59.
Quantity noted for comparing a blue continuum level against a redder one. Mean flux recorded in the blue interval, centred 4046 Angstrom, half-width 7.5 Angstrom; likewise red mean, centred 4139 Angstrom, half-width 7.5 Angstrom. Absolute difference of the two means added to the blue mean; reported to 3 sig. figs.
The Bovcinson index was 55.6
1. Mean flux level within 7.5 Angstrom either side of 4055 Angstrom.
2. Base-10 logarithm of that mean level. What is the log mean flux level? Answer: 1.74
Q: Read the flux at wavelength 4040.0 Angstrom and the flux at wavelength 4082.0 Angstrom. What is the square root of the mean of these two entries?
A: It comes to 7.62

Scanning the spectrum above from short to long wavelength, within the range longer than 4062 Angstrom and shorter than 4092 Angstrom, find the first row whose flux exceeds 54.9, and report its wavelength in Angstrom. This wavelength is 4064.0 Angstrom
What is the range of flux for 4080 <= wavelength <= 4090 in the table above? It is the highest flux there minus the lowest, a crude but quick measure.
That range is 1.9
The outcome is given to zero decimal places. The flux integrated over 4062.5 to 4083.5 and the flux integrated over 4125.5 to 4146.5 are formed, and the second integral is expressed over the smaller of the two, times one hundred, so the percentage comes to 100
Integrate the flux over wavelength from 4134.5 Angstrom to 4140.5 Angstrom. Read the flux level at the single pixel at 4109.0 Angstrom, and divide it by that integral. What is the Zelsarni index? 0.185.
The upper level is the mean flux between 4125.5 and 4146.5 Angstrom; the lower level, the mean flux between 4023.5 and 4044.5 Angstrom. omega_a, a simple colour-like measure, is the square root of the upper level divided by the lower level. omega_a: 1.00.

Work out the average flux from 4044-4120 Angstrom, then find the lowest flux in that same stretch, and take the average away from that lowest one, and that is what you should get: -4.5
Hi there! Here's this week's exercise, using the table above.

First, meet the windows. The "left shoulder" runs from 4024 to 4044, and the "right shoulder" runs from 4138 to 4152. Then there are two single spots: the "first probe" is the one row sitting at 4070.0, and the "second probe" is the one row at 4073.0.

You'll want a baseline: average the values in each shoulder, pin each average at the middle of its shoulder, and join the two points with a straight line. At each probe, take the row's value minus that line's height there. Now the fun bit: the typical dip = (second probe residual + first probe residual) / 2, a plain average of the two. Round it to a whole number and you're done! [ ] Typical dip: 3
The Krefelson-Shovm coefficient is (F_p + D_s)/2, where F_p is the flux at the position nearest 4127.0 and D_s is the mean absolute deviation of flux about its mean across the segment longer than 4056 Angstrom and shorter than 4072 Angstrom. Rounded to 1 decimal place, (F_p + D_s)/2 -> 29.0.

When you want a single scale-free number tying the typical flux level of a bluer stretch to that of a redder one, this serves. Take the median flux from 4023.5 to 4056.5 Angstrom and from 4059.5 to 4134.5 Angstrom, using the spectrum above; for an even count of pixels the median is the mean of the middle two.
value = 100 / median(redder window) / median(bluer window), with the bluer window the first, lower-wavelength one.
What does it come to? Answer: 0.0301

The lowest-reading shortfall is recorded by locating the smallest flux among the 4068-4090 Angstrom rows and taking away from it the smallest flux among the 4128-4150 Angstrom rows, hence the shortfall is 5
